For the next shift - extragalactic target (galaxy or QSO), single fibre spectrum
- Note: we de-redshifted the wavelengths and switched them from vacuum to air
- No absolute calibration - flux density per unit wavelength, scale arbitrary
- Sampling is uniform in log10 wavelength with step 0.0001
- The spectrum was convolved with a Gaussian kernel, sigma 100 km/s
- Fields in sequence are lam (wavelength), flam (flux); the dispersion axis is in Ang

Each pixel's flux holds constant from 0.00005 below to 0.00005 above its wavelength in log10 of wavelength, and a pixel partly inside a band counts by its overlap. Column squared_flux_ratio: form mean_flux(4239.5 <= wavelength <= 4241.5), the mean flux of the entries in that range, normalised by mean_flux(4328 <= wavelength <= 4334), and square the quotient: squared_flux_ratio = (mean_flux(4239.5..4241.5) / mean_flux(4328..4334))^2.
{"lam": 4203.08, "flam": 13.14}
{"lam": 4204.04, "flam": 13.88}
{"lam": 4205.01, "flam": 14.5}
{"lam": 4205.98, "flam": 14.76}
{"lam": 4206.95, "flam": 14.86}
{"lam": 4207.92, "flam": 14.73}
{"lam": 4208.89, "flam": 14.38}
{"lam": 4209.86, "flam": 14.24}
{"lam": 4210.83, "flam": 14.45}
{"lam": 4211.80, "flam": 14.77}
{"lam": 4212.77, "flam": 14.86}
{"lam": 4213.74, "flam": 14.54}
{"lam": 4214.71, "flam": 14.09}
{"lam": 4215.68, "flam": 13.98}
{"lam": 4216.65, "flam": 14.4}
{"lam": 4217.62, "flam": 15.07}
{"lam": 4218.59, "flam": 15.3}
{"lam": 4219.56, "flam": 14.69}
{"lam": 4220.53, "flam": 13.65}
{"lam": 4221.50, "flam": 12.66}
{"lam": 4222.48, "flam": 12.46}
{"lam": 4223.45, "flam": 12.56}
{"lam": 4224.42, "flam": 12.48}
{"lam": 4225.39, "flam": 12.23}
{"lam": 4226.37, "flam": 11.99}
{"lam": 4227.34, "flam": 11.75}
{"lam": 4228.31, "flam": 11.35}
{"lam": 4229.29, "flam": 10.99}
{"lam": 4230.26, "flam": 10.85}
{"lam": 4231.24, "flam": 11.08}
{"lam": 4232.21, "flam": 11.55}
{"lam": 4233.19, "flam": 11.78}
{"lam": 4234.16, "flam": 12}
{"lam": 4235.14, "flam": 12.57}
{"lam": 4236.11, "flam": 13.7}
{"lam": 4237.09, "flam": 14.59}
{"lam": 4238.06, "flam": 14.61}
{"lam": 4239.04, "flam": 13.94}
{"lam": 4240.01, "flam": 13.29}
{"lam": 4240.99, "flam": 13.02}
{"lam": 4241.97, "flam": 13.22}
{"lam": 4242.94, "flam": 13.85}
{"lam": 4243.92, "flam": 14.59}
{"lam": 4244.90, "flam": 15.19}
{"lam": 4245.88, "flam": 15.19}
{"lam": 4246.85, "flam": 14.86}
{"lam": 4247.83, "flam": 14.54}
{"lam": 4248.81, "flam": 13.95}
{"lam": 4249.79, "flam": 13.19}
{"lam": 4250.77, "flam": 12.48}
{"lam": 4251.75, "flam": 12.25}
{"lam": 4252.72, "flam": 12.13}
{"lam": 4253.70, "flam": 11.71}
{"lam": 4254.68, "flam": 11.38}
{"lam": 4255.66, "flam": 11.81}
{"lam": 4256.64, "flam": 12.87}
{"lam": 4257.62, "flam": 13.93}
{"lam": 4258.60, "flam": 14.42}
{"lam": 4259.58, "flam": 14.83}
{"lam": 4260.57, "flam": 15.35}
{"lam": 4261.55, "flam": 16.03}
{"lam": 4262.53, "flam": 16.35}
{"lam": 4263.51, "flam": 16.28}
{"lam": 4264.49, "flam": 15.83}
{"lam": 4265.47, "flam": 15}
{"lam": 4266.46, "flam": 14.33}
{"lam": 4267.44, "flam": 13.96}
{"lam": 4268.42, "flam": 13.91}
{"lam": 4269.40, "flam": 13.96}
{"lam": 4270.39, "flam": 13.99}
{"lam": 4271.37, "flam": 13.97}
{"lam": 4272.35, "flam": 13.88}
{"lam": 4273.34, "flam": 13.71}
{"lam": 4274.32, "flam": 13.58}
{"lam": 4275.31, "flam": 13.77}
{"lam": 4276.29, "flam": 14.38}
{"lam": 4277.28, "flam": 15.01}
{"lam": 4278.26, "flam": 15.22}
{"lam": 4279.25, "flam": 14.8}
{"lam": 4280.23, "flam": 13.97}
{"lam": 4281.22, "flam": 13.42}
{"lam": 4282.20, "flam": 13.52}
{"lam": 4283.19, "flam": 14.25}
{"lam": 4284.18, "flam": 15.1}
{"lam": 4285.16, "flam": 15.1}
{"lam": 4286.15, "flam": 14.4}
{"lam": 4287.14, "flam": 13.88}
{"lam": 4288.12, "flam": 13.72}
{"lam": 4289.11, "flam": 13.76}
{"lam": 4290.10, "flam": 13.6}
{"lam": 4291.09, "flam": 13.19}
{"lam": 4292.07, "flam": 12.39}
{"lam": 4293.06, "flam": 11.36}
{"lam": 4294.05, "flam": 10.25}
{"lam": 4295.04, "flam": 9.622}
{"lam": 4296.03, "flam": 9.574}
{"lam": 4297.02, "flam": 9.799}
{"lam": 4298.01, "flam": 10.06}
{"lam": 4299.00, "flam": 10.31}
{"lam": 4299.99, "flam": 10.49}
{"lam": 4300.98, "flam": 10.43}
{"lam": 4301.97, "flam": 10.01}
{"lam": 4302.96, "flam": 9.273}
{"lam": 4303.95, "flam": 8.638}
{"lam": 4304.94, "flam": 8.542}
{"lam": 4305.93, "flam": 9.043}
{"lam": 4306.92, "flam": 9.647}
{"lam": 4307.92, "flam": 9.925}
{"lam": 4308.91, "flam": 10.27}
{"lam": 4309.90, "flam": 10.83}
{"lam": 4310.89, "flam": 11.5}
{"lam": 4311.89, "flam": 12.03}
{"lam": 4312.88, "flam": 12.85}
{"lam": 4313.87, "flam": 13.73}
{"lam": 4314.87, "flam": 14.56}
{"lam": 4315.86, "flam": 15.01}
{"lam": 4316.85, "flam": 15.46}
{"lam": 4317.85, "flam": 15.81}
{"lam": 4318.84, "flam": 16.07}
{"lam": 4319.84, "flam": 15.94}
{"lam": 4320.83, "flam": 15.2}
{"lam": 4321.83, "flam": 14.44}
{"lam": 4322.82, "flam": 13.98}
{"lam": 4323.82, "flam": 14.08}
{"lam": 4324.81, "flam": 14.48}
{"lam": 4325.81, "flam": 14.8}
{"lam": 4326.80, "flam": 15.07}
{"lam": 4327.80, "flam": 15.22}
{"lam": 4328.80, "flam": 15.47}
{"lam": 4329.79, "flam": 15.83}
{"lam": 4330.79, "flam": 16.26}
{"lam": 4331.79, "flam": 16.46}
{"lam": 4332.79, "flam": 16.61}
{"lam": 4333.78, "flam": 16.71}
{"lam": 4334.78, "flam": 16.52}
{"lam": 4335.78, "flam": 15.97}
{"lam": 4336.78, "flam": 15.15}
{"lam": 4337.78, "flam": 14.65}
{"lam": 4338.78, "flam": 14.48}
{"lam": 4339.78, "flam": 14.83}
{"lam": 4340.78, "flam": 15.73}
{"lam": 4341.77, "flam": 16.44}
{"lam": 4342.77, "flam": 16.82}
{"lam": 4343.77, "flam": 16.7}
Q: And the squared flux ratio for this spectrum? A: 0.66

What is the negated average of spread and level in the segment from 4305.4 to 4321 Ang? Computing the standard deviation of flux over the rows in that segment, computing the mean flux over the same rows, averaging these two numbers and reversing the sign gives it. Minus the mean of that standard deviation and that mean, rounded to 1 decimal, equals -7.7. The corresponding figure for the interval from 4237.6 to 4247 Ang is -7.5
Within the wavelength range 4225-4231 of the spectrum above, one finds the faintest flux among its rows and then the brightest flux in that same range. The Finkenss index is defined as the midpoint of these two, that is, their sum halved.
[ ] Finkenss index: 11.5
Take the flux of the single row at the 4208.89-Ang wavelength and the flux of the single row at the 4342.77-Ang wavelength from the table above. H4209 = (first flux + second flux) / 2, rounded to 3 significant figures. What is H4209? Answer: 15.6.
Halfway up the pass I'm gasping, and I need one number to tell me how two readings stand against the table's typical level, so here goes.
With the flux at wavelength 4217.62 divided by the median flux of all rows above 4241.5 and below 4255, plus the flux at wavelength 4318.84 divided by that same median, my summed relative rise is 2.30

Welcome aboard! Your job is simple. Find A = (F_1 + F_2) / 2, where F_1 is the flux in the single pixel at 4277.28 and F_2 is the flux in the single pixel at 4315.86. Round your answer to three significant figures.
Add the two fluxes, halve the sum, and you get 15.0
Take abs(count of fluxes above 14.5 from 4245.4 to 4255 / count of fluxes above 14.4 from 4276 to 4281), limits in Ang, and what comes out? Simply 1.0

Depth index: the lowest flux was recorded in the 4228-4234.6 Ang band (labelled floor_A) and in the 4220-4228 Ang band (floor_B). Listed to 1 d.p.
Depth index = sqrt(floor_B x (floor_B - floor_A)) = 3.3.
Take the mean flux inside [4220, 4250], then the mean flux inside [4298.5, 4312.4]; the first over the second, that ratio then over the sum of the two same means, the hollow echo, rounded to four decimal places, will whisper 0.0560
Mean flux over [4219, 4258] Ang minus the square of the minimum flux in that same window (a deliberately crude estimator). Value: -105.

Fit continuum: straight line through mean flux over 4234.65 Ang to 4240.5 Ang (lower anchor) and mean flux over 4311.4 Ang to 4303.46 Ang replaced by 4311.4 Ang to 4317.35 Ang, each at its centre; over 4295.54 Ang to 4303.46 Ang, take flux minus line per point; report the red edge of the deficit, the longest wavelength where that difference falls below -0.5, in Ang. 4302.96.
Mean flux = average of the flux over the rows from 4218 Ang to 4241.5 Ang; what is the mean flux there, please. 12.7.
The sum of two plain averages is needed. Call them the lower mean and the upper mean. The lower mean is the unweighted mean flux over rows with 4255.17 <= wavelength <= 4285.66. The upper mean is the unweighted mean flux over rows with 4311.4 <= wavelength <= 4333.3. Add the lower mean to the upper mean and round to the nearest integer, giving 29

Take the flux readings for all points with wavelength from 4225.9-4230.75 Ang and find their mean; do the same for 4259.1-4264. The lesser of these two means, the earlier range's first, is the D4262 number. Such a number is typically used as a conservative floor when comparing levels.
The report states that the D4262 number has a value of 11.4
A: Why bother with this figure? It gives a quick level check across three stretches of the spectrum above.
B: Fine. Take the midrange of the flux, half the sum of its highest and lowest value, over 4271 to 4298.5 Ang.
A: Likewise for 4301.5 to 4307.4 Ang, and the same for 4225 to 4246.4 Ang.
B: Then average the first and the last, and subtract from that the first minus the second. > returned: 10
